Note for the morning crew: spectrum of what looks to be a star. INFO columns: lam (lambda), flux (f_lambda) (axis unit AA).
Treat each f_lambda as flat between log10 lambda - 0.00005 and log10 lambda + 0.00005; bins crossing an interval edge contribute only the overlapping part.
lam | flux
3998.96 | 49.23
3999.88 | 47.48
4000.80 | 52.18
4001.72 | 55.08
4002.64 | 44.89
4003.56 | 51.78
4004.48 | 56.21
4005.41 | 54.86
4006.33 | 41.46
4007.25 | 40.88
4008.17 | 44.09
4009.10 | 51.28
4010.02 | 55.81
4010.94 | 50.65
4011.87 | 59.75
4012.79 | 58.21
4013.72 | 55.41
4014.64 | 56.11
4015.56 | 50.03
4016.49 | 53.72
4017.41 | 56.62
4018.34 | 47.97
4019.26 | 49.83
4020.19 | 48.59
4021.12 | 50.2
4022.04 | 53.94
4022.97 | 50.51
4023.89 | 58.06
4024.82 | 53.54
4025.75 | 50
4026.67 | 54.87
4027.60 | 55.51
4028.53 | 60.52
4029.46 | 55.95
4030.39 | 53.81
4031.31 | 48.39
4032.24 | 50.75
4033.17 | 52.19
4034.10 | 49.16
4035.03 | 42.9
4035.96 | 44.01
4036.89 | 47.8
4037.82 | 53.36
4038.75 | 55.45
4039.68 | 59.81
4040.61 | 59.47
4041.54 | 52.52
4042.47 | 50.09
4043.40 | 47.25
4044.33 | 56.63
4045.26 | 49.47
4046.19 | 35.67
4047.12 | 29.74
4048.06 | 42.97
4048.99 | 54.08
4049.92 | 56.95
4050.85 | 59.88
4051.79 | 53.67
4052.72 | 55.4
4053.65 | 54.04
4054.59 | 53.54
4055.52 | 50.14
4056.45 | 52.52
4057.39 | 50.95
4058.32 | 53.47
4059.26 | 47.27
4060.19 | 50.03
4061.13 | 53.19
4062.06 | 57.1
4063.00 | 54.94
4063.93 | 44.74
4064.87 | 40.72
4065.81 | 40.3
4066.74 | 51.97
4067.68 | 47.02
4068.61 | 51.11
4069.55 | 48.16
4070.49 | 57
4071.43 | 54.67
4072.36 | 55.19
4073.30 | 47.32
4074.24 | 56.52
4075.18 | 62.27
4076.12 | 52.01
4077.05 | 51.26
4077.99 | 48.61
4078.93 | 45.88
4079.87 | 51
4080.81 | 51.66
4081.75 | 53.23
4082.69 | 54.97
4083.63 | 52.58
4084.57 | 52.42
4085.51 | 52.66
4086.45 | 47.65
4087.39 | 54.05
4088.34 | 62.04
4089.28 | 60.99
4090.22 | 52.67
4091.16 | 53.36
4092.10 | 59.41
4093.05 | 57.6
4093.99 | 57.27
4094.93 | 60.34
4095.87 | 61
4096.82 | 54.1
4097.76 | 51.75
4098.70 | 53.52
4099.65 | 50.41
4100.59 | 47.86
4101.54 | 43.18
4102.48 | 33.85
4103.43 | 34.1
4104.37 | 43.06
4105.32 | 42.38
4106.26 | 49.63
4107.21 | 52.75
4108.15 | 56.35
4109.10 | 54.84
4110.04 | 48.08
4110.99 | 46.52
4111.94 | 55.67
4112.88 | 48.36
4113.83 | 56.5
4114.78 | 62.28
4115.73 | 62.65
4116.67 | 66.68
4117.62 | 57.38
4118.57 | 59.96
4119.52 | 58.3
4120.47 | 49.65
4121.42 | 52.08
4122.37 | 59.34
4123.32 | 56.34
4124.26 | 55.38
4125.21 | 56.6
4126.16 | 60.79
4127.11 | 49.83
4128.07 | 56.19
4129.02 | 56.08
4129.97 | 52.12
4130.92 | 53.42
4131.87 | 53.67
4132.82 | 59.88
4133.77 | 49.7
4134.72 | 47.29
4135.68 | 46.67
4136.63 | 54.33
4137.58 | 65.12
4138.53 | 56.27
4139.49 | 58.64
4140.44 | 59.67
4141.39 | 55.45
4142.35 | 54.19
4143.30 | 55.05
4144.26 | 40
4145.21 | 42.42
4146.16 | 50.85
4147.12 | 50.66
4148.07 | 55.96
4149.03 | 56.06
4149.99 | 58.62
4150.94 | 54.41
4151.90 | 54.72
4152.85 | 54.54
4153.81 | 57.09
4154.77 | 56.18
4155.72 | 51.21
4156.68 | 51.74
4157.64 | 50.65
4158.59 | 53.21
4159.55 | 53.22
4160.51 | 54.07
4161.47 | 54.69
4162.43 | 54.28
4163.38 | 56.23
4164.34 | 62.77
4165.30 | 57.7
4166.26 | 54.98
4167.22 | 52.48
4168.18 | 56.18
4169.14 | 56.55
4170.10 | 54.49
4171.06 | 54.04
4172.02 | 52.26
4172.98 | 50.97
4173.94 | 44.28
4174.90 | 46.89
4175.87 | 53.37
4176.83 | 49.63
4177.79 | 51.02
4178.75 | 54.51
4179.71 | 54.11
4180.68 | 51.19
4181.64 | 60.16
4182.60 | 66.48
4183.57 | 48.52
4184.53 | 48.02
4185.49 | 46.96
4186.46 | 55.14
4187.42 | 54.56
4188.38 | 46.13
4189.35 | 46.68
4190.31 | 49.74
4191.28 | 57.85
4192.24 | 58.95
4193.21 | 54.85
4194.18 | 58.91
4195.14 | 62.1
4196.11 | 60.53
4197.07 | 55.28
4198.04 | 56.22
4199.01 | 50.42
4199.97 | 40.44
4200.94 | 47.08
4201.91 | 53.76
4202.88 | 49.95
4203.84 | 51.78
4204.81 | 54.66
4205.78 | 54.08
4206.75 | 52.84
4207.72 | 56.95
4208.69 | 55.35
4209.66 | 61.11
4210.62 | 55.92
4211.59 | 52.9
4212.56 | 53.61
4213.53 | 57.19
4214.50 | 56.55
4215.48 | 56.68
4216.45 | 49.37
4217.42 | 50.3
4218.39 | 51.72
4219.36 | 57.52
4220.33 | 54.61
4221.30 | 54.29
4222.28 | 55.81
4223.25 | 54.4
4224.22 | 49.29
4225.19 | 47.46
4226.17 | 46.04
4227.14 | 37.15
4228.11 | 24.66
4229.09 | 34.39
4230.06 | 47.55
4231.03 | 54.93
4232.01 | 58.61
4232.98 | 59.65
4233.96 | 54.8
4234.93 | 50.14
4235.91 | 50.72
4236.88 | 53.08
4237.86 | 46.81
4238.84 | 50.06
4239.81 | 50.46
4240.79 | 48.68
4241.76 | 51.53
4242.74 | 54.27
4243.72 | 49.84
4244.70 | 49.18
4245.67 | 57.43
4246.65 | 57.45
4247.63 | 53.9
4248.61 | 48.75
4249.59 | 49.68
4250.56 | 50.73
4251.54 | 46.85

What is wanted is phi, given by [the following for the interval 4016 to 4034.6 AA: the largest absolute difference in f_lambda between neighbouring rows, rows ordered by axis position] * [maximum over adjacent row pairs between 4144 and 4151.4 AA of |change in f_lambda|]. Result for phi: 73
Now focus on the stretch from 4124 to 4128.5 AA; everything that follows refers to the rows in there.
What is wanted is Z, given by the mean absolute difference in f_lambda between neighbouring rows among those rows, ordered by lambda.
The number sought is 5.7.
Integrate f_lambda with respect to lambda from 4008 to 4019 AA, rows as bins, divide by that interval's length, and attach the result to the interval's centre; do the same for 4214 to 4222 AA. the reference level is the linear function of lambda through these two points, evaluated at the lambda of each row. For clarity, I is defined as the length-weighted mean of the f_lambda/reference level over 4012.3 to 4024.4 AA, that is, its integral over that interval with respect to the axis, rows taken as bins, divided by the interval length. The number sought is 0.99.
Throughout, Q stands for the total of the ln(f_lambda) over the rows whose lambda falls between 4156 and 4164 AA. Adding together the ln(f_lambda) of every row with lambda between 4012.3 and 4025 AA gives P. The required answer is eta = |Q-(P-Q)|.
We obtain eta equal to 8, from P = 56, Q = 32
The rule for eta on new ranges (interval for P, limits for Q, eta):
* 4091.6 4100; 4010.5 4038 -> 201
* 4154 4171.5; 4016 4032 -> 63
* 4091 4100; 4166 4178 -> 63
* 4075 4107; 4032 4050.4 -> 22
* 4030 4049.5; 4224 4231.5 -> 22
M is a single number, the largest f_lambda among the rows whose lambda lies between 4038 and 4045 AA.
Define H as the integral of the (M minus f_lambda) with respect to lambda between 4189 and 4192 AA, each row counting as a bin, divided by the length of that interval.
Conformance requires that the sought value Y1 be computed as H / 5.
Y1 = 1.5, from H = 8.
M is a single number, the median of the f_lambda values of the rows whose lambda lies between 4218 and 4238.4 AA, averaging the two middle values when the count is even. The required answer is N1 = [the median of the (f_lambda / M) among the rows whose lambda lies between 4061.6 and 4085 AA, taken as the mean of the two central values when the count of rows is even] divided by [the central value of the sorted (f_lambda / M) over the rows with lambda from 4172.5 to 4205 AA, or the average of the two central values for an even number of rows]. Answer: 0.99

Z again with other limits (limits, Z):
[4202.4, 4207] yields 1.6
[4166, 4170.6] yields 2.2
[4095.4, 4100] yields 3.5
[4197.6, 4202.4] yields 7.3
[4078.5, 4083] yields 2.3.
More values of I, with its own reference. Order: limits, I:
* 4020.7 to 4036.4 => 0.97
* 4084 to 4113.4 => 0.96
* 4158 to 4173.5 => 1.02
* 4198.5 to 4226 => 0.98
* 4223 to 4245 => 0.91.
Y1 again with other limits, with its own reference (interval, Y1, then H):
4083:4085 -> 1.4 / 7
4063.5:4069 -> 2.8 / 14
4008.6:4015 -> 0.9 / 5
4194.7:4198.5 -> 0.3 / 1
